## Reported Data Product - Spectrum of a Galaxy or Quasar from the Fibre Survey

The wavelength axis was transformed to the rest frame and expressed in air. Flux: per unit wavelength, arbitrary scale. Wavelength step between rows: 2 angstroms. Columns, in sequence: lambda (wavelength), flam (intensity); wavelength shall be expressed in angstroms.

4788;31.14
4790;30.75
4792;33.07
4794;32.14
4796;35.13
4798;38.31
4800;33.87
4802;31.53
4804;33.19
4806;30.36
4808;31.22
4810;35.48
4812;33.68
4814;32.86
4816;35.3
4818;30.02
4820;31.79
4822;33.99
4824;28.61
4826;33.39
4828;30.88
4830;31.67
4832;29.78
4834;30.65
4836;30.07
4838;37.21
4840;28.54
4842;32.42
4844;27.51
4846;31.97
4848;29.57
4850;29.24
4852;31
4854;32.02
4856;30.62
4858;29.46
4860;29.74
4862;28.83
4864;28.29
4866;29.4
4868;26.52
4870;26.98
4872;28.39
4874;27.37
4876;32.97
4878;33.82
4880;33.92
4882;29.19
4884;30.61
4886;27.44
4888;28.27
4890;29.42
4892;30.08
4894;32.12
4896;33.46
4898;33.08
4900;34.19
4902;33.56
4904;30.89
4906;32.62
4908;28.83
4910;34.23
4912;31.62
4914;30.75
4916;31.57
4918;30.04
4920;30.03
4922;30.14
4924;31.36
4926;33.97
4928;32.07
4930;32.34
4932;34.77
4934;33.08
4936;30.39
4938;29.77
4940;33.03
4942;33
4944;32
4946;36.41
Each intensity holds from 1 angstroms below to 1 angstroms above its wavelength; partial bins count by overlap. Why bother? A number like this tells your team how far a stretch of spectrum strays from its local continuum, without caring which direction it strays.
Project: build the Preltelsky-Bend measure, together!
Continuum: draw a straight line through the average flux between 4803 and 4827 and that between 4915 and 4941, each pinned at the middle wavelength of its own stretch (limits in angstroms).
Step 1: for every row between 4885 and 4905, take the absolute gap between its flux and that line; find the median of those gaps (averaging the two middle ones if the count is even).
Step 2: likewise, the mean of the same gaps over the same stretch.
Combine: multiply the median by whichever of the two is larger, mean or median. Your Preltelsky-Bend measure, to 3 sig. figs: 3.64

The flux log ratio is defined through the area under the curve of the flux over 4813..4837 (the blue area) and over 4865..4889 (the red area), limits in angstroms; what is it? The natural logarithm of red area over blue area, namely -0.07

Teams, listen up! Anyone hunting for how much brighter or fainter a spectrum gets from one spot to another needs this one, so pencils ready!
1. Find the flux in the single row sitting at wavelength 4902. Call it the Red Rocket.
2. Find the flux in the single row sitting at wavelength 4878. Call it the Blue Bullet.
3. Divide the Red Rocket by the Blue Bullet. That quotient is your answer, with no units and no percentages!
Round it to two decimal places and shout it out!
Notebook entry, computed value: 0.99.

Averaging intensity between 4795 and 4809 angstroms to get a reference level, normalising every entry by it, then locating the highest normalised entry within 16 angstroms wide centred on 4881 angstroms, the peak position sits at 4880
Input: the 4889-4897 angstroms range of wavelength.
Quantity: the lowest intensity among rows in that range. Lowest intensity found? 29.42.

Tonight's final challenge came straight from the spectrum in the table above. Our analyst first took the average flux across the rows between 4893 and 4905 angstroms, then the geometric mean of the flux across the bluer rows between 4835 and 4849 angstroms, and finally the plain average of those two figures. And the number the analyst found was 31.9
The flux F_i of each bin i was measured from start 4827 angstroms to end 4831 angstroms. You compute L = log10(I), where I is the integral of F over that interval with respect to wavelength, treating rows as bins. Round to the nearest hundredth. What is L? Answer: 2.10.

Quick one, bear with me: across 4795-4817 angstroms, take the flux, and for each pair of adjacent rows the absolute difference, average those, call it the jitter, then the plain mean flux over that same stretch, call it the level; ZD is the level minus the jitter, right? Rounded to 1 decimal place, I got 31.3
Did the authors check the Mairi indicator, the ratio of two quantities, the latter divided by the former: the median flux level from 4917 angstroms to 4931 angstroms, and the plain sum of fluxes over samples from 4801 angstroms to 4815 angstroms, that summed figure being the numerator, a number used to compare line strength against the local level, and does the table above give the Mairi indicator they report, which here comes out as 7.28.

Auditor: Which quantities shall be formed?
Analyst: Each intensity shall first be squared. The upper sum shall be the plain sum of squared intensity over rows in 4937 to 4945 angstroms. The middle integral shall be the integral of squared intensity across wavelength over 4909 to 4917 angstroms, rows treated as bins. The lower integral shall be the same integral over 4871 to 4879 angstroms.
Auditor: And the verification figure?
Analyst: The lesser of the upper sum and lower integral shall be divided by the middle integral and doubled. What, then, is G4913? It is 0.99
